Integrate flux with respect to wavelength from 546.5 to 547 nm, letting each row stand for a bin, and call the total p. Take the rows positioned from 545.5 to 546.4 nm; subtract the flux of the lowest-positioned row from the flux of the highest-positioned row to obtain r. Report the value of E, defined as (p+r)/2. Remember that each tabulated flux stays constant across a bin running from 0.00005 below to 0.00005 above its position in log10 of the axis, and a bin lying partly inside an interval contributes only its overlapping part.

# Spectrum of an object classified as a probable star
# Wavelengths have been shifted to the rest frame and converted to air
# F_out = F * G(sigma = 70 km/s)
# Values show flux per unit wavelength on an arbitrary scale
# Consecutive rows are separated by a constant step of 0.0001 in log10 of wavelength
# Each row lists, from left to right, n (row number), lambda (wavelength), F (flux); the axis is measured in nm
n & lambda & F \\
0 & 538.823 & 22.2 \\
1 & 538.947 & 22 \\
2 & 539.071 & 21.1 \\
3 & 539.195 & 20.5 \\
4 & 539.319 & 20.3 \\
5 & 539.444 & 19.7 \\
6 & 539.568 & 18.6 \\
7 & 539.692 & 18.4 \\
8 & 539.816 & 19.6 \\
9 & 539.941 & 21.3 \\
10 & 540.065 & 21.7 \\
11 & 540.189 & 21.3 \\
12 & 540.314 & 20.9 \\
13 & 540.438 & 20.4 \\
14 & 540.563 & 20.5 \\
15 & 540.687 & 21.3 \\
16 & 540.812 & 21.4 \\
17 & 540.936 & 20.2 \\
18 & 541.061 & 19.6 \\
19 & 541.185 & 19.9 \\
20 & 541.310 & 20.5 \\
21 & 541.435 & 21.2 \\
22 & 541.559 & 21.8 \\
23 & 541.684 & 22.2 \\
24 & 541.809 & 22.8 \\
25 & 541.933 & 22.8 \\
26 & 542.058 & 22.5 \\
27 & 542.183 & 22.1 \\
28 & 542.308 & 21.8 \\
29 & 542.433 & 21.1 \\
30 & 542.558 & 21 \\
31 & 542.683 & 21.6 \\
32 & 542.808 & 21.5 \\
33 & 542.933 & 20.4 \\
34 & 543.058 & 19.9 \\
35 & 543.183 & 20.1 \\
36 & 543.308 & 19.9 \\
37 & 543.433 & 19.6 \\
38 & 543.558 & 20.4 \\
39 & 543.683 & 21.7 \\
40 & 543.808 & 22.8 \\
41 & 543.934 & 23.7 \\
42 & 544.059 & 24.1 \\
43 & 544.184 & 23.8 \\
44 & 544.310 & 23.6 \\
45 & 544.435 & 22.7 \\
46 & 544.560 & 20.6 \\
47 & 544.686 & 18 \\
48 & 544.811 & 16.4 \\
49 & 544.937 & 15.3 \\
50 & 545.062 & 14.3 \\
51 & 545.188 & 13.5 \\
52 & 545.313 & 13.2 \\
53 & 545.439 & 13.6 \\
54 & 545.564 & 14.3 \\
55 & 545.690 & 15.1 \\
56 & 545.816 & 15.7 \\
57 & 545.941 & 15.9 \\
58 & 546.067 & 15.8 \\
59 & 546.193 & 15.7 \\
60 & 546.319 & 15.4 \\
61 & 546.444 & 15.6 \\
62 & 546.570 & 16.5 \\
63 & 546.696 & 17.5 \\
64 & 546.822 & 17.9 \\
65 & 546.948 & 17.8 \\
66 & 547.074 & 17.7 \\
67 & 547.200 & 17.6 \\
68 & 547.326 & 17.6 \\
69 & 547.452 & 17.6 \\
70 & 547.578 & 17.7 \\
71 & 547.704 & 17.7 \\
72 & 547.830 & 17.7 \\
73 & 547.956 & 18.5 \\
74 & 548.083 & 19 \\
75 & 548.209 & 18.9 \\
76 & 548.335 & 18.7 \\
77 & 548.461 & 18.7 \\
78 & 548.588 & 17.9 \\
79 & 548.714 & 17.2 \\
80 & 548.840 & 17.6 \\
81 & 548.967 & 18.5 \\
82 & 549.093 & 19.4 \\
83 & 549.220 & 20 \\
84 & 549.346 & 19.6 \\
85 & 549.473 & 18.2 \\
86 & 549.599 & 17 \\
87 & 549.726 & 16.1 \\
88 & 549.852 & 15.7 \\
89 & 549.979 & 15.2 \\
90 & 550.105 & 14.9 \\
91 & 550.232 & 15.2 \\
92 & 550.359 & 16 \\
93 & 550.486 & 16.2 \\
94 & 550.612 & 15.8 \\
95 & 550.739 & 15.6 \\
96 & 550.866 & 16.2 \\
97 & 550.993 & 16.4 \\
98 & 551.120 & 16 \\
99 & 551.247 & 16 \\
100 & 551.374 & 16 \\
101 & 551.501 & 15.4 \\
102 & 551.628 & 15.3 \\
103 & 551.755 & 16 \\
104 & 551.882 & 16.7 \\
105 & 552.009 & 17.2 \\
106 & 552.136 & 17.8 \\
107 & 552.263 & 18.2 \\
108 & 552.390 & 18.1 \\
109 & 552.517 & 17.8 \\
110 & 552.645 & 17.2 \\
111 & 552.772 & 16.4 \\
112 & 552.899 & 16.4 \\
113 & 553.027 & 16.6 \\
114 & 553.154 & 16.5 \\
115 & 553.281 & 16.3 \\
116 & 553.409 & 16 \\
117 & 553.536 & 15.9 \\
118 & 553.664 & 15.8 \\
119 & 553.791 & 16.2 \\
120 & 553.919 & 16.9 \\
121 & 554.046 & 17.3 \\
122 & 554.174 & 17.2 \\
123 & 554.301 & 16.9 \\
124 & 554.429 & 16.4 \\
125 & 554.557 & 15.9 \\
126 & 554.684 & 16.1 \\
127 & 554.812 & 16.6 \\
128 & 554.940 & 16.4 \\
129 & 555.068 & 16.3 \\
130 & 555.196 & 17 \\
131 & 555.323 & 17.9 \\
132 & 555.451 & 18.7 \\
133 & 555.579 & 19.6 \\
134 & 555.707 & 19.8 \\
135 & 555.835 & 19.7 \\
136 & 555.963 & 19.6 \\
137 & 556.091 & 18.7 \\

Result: 5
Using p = 9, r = 1.1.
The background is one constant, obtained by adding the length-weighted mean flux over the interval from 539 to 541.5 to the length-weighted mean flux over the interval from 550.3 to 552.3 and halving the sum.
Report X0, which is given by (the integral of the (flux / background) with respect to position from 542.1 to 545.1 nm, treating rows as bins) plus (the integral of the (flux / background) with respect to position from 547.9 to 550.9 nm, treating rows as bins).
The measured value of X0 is 6.2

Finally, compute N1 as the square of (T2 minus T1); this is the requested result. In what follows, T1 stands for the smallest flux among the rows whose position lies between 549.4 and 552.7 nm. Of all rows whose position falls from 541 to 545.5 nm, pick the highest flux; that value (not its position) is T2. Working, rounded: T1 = 14.9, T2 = 24.1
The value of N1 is 85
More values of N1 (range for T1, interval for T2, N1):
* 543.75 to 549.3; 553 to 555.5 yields 30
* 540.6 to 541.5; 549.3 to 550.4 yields 0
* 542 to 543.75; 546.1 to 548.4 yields 0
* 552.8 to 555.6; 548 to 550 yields 18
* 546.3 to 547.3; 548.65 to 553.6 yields 21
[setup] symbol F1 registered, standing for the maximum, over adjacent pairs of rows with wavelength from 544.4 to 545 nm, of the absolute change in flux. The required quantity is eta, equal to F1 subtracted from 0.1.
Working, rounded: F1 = 2.60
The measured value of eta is -2.50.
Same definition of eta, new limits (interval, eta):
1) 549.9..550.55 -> -0.70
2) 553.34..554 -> -0.60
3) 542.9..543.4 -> -0.40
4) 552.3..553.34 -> -0.70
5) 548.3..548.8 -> -0.70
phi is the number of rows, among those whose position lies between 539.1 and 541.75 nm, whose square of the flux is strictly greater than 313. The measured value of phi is 21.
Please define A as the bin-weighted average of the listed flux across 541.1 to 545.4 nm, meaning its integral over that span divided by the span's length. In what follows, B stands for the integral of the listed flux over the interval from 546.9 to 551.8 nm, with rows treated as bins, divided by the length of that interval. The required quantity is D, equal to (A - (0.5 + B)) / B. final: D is 0.16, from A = 20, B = 17.1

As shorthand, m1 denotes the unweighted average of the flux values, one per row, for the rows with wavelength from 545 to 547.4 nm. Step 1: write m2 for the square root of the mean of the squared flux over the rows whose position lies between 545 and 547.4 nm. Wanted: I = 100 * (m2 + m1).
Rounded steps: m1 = 16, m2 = 15.9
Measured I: 3173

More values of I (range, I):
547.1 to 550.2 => 3563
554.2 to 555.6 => 3418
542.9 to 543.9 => 4123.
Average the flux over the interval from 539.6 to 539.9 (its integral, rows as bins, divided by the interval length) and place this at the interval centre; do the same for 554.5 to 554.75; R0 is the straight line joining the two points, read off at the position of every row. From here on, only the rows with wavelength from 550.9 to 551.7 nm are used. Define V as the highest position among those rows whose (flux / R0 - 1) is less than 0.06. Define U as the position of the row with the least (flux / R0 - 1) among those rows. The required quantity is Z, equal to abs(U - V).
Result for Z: 0.00 nm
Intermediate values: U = 551.628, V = 551.628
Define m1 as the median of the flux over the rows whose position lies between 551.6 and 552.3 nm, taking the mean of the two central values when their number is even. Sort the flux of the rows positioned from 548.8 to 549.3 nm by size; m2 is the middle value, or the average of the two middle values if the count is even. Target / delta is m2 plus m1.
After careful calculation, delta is 36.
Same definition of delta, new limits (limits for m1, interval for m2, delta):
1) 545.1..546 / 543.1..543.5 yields 34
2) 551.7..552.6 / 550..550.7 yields 34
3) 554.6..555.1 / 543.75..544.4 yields 40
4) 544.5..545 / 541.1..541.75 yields 38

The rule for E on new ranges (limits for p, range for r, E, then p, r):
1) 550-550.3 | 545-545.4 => 2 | 5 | -1.1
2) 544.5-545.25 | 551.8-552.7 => 6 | 12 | 0.5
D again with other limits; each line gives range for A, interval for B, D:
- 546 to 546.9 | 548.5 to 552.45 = -0.06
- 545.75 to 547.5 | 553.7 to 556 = -0.07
